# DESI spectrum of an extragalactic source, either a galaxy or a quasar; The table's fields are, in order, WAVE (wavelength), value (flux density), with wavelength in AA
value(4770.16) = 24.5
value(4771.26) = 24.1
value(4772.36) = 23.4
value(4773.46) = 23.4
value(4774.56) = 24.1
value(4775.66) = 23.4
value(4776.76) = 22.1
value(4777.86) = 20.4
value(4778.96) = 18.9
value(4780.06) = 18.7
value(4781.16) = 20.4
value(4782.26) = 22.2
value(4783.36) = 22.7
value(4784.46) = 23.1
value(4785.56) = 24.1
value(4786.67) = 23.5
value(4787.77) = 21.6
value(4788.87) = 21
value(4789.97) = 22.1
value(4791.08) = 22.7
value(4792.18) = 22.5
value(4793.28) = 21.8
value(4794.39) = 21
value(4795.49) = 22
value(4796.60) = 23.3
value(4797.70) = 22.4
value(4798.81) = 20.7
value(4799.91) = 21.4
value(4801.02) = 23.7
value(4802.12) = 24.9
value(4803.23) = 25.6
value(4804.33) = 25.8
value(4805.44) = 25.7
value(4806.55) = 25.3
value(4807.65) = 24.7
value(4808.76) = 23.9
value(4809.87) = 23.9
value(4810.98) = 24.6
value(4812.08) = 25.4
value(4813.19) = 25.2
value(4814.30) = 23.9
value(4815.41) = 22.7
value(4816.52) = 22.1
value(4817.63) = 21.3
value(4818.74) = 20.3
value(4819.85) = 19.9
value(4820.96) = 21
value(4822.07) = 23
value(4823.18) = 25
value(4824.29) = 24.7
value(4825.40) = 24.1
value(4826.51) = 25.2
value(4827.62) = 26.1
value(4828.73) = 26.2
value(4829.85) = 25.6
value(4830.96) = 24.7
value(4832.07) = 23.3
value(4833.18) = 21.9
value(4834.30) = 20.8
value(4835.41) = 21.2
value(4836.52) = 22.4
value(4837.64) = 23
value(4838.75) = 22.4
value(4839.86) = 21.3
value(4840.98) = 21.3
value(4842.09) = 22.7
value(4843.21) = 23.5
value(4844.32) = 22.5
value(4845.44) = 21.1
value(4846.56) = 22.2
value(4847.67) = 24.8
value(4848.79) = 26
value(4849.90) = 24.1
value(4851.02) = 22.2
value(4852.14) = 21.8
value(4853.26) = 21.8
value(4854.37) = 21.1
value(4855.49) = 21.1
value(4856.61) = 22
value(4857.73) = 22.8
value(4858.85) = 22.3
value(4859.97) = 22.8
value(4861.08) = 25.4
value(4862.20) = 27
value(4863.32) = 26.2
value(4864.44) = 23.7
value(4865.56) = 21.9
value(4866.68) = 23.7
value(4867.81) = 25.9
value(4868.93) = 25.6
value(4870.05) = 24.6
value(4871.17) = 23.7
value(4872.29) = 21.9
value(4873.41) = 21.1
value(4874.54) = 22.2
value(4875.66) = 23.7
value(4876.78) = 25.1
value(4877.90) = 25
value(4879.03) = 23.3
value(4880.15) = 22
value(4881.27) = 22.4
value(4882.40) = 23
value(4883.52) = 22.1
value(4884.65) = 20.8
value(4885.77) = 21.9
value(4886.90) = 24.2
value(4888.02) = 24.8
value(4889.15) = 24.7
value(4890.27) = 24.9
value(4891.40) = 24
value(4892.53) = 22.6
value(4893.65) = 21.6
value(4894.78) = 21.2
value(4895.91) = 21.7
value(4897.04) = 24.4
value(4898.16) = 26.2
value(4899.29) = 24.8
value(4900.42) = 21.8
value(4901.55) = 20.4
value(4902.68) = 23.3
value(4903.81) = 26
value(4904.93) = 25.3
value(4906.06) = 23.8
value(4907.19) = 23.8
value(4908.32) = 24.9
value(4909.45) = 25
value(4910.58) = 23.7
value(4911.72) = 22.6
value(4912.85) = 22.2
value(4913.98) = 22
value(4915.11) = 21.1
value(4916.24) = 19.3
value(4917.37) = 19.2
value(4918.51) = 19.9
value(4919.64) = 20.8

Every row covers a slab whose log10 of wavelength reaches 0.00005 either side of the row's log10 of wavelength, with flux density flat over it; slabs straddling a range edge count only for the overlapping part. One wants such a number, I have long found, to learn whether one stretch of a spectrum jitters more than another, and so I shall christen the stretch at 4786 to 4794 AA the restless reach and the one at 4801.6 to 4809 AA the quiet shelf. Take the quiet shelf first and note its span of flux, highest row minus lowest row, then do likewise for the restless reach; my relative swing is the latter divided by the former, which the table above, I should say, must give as 1.32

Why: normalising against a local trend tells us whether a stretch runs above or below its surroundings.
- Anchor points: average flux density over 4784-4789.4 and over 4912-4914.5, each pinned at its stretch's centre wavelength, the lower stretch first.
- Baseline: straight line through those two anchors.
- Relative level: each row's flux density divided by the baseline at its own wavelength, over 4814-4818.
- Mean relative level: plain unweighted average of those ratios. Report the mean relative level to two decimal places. 1.00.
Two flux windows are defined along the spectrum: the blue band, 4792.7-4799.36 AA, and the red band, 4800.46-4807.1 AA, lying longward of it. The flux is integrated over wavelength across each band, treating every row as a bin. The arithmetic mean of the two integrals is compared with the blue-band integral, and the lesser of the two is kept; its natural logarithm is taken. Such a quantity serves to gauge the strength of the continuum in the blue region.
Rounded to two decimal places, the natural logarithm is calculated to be 4.98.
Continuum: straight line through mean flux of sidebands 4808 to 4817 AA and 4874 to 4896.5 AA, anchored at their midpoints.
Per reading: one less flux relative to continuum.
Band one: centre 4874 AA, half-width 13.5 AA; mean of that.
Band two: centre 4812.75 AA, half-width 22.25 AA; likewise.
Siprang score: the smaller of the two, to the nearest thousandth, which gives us -0.017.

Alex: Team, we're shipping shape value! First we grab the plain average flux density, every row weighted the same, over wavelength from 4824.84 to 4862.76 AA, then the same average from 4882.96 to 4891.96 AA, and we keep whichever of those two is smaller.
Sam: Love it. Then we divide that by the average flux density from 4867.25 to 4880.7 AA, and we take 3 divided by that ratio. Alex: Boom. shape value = 3.07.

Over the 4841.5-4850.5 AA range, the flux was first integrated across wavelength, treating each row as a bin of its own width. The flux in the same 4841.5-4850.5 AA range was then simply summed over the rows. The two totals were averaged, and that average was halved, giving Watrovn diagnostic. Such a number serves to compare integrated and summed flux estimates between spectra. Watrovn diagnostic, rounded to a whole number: 99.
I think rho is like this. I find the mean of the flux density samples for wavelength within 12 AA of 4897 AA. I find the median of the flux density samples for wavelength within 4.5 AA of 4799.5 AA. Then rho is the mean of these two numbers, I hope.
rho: 23.2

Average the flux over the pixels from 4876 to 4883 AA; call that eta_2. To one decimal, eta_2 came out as 23.5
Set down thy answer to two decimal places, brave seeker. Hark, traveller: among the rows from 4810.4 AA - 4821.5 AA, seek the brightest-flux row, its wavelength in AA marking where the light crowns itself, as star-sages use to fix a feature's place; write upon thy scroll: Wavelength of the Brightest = 4812.08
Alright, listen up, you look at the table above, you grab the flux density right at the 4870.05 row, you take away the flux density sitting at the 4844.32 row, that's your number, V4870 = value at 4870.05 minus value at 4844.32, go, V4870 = 2.1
